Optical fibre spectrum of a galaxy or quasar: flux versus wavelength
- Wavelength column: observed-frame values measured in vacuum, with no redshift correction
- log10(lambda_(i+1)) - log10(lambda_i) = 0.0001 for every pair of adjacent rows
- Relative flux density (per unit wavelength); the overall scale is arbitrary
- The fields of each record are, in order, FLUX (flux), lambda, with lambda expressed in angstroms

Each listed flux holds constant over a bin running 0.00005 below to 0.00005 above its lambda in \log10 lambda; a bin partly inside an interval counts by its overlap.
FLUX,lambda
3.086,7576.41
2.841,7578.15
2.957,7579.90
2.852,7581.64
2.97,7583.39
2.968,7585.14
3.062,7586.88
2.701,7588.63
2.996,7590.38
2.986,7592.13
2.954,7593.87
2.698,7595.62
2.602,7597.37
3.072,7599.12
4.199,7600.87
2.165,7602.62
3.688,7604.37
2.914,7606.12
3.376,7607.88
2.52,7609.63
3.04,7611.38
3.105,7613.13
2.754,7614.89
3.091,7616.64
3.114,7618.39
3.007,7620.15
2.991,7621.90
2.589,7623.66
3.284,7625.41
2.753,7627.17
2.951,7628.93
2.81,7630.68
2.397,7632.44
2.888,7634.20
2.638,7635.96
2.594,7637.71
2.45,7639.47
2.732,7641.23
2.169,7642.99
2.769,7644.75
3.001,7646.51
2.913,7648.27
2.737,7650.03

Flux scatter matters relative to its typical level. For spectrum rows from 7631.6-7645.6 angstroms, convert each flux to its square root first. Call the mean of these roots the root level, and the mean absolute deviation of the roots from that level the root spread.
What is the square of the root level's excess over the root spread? 2.40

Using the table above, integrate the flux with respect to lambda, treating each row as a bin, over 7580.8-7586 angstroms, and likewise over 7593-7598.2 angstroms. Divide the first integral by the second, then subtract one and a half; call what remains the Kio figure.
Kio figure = -0.437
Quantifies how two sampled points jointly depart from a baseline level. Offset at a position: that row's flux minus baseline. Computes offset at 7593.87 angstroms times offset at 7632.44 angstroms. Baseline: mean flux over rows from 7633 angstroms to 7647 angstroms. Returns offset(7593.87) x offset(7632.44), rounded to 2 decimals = -0.08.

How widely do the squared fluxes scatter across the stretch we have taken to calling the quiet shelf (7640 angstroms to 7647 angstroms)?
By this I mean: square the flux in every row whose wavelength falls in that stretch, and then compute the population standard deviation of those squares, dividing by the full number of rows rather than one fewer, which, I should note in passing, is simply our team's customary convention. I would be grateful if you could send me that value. 1.6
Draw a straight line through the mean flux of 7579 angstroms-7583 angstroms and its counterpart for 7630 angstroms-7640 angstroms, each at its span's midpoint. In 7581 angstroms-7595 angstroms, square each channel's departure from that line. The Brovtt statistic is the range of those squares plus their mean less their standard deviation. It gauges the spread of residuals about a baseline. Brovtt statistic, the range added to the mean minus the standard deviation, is 0.04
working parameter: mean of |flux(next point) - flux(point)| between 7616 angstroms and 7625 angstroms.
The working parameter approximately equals 0.137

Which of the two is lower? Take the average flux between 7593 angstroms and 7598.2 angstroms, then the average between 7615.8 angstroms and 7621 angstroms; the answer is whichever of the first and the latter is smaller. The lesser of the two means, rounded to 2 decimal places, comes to 2.75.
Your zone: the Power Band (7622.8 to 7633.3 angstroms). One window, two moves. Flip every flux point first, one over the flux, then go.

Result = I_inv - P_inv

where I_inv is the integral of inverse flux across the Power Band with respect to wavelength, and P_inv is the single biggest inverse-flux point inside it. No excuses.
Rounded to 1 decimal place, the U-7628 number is 3.4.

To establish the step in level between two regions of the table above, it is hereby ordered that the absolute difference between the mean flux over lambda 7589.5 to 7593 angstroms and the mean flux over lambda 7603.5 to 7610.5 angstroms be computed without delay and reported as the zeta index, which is 0.13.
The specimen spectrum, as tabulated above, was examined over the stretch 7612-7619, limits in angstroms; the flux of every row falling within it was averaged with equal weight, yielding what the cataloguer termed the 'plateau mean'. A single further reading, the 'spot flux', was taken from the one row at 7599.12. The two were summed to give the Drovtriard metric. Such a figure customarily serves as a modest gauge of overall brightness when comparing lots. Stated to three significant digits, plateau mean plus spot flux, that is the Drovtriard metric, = 6.09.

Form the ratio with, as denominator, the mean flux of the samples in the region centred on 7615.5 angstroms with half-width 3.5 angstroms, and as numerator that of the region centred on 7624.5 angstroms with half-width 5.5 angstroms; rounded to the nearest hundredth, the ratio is 0.97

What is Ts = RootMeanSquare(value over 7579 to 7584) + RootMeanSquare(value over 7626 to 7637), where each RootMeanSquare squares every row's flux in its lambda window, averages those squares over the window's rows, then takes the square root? 5.67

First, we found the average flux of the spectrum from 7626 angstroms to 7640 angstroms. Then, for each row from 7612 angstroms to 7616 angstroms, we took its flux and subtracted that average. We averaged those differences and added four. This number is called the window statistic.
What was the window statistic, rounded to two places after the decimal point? 4.24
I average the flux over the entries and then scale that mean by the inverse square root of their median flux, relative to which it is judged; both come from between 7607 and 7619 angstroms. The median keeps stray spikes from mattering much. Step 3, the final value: 1.71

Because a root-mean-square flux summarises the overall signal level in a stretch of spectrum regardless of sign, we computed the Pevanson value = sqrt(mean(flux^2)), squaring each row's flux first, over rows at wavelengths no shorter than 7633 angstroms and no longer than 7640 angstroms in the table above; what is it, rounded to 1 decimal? 2.6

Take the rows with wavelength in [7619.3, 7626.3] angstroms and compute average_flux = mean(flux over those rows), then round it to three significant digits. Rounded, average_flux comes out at 2.97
